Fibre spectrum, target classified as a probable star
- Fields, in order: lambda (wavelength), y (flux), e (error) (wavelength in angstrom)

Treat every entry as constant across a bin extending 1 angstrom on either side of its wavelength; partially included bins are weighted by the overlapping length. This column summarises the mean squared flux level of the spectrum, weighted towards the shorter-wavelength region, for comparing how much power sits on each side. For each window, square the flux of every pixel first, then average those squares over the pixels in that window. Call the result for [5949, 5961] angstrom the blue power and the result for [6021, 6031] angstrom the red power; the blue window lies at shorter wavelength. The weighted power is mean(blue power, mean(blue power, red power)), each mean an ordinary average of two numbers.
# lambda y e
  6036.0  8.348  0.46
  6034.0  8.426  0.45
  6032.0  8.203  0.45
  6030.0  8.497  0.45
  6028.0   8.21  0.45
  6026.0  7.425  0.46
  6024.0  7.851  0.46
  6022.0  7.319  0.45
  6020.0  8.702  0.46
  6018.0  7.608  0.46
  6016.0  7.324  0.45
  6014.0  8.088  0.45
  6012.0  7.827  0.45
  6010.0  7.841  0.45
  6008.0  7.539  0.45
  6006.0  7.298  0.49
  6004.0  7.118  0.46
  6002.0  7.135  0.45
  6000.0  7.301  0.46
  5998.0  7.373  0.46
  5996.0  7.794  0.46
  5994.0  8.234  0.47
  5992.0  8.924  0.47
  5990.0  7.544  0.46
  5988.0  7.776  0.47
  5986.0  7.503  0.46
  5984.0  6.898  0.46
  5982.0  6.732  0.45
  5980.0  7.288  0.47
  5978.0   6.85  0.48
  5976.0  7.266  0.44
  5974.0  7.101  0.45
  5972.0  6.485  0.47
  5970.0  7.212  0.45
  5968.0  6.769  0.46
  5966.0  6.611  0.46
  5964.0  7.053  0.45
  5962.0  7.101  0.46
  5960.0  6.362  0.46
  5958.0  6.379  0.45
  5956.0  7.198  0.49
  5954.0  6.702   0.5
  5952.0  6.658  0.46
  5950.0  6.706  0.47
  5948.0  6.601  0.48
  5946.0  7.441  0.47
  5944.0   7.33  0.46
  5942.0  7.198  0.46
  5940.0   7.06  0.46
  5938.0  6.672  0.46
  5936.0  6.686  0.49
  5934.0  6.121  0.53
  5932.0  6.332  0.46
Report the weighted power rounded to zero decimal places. 49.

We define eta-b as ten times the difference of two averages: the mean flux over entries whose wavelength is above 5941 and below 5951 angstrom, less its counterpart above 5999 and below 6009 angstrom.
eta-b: -2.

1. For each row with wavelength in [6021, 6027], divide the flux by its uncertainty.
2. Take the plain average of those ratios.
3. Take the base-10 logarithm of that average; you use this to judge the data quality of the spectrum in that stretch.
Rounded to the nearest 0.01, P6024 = 1.22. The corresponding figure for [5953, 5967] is 1.16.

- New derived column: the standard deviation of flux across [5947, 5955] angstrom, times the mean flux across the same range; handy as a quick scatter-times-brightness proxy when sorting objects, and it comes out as 0.3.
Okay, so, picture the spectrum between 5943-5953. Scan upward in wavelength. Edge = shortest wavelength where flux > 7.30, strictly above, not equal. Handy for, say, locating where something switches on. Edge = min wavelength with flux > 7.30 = 5944.0 angstrom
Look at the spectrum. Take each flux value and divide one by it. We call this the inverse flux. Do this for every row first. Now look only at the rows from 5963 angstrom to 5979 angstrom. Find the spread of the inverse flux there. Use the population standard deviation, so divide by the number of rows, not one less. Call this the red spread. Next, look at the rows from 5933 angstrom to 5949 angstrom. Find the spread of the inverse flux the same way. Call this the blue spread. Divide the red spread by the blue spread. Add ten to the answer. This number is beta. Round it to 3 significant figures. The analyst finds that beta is 10.6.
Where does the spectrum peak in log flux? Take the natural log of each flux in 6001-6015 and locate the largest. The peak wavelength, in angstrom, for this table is 6014.0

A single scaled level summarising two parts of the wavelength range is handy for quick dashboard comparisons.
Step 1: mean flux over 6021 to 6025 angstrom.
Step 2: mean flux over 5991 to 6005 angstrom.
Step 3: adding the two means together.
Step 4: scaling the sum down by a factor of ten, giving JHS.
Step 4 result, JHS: 1.53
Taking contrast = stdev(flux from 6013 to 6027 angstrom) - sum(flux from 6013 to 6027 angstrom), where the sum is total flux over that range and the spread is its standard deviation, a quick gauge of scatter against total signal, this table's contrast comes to -54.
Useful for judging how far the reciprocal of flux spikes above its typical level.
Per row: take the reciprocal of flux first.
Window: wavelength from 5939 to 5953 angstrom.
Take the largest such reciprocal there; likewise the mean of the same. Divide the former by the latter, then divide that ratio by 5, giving 0.2116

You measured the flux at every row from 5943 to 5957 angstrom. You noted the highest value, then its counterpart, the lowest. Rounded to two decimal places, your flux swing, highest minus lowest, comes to 0.84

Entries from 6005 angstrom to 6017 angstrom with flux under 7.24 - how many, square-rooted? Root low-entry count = 0.0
